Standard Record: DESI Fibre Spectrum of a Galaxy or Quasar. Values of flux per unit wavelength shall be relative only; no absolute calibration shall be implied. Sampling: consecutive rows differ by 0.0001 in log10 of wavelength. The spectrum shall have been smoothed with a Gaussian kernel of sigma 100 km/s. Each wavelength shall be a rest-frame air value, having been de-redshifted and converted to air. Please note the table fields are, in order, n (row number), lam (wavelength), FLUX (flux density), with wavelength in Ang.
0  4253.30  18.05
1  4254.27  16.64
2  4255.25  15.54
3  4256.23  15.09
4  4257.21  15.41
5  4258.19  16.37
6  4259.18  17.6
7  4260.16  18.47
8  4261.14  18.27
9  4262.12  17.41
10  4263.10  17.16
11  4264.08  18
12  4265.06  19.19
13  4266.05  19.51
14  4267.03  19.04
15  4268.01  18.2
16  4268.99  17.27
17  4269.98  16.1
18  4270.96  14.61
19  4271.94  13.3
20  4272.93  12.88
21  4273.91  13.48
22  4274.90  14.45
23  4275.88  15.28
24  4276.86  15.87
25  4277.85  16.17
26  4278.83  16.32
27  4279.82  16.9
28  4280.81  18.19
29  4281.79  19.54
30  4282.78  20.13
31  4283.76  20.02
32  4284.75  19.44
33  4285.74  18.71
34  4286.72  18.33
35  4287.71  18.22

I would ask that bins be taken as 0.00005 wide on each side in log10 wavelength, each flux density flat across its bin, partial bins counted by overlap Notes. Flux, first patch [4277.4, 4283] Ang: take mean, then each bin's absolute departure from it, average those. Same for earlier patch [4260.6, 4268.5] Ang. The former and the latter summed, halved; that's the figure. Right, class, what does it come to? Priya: 1.04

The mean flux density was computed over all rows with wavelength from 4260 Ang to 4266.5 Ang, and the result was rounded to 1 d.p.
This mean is 18.3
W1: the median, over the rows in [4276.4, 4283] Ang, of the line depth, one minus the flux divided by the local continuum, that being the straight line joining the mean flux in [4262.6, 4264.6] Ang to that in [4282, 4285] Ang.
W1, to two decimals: 0.13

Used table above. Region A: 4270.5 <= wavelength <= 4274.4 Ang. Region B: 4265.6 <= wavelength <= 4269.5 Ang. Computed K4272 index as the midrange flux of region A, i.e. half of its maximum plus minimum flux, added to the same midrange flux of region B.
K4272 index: 32.1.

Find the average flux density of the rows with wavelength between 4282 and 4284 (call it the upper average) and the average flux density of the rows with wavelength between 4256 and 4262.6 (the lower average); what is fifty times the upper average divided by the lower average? 59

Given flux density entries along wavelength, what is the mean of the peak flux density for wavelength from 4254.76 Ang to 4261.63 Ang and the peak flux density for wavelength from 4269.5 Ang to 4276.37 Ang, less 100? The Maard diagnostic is -82.7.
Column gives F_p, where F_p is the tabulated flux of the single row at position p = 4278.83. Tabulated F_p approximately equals 16.32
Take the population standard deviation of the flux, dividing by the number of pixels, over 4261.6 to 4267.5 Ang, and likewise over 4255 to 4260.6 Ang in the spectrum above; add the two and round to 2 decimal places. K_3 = 2.14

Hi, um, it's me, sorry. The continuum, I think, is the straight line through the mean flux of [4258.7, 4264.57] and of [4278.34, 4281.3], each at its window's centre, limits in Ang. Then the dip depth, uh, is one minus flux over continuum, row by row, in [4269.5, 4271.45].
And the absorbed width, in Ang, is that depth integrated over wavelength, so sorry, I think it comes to 0.24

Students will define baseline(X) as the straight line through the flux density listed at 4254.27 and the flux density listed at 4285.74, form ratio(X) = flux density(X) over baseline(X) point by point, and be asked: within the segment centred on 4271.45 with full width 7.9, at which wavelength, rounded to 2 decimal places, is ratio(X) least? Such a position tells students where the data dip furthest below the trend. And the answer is 4272.93 Ang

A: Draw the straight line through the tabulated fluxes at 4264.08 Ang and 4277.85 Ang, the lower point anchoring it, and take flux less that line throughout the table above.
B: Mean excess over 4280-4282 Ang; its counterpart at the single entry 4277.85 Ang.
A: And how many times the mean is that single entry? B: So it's 0.0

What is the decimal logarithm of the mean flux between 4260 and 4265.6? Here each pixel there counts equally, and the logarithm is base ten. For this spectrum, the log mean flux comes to 1.26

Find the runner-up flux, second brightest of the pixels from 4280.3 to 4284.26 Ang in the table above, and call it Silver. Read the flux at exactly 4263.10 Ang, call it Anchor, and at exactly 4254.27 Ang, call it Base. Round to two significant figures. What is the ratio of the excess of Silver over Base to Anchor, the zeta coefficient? 0.20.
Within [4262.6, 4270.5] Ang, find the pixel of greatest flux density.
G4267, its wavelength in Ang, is 4266.05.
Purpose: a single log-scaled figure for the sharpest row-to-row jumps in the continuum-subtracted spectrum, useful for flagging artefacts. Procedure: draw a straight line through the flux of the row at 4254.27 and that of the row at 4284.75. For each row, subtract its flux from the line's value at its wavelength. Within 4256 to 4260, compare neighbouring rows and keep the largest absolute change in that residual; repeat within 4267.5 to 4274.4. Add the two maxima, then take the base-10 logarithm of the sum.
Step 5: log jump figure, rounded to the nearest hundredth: 0.43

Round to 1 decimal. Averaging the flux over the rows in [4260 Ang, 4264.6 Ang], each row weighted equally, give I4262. 17.9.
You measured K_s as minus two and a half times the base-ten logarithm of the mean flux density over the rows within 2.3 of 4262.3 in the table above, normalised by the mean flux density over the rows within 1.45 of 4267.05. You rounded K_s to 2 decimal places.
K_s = 0.06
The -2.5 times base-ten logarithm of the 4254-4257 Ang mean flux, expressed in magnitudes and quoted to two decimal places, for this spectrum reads -2.99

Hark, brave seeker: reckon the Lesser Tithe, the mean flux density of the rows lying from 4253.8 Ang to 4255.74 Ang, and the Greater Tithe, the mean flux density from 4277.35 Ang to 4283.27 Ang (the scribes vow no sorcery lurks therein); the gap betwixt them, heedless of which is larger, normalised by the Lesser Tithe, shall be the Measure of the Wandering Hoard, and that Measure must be 0.11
